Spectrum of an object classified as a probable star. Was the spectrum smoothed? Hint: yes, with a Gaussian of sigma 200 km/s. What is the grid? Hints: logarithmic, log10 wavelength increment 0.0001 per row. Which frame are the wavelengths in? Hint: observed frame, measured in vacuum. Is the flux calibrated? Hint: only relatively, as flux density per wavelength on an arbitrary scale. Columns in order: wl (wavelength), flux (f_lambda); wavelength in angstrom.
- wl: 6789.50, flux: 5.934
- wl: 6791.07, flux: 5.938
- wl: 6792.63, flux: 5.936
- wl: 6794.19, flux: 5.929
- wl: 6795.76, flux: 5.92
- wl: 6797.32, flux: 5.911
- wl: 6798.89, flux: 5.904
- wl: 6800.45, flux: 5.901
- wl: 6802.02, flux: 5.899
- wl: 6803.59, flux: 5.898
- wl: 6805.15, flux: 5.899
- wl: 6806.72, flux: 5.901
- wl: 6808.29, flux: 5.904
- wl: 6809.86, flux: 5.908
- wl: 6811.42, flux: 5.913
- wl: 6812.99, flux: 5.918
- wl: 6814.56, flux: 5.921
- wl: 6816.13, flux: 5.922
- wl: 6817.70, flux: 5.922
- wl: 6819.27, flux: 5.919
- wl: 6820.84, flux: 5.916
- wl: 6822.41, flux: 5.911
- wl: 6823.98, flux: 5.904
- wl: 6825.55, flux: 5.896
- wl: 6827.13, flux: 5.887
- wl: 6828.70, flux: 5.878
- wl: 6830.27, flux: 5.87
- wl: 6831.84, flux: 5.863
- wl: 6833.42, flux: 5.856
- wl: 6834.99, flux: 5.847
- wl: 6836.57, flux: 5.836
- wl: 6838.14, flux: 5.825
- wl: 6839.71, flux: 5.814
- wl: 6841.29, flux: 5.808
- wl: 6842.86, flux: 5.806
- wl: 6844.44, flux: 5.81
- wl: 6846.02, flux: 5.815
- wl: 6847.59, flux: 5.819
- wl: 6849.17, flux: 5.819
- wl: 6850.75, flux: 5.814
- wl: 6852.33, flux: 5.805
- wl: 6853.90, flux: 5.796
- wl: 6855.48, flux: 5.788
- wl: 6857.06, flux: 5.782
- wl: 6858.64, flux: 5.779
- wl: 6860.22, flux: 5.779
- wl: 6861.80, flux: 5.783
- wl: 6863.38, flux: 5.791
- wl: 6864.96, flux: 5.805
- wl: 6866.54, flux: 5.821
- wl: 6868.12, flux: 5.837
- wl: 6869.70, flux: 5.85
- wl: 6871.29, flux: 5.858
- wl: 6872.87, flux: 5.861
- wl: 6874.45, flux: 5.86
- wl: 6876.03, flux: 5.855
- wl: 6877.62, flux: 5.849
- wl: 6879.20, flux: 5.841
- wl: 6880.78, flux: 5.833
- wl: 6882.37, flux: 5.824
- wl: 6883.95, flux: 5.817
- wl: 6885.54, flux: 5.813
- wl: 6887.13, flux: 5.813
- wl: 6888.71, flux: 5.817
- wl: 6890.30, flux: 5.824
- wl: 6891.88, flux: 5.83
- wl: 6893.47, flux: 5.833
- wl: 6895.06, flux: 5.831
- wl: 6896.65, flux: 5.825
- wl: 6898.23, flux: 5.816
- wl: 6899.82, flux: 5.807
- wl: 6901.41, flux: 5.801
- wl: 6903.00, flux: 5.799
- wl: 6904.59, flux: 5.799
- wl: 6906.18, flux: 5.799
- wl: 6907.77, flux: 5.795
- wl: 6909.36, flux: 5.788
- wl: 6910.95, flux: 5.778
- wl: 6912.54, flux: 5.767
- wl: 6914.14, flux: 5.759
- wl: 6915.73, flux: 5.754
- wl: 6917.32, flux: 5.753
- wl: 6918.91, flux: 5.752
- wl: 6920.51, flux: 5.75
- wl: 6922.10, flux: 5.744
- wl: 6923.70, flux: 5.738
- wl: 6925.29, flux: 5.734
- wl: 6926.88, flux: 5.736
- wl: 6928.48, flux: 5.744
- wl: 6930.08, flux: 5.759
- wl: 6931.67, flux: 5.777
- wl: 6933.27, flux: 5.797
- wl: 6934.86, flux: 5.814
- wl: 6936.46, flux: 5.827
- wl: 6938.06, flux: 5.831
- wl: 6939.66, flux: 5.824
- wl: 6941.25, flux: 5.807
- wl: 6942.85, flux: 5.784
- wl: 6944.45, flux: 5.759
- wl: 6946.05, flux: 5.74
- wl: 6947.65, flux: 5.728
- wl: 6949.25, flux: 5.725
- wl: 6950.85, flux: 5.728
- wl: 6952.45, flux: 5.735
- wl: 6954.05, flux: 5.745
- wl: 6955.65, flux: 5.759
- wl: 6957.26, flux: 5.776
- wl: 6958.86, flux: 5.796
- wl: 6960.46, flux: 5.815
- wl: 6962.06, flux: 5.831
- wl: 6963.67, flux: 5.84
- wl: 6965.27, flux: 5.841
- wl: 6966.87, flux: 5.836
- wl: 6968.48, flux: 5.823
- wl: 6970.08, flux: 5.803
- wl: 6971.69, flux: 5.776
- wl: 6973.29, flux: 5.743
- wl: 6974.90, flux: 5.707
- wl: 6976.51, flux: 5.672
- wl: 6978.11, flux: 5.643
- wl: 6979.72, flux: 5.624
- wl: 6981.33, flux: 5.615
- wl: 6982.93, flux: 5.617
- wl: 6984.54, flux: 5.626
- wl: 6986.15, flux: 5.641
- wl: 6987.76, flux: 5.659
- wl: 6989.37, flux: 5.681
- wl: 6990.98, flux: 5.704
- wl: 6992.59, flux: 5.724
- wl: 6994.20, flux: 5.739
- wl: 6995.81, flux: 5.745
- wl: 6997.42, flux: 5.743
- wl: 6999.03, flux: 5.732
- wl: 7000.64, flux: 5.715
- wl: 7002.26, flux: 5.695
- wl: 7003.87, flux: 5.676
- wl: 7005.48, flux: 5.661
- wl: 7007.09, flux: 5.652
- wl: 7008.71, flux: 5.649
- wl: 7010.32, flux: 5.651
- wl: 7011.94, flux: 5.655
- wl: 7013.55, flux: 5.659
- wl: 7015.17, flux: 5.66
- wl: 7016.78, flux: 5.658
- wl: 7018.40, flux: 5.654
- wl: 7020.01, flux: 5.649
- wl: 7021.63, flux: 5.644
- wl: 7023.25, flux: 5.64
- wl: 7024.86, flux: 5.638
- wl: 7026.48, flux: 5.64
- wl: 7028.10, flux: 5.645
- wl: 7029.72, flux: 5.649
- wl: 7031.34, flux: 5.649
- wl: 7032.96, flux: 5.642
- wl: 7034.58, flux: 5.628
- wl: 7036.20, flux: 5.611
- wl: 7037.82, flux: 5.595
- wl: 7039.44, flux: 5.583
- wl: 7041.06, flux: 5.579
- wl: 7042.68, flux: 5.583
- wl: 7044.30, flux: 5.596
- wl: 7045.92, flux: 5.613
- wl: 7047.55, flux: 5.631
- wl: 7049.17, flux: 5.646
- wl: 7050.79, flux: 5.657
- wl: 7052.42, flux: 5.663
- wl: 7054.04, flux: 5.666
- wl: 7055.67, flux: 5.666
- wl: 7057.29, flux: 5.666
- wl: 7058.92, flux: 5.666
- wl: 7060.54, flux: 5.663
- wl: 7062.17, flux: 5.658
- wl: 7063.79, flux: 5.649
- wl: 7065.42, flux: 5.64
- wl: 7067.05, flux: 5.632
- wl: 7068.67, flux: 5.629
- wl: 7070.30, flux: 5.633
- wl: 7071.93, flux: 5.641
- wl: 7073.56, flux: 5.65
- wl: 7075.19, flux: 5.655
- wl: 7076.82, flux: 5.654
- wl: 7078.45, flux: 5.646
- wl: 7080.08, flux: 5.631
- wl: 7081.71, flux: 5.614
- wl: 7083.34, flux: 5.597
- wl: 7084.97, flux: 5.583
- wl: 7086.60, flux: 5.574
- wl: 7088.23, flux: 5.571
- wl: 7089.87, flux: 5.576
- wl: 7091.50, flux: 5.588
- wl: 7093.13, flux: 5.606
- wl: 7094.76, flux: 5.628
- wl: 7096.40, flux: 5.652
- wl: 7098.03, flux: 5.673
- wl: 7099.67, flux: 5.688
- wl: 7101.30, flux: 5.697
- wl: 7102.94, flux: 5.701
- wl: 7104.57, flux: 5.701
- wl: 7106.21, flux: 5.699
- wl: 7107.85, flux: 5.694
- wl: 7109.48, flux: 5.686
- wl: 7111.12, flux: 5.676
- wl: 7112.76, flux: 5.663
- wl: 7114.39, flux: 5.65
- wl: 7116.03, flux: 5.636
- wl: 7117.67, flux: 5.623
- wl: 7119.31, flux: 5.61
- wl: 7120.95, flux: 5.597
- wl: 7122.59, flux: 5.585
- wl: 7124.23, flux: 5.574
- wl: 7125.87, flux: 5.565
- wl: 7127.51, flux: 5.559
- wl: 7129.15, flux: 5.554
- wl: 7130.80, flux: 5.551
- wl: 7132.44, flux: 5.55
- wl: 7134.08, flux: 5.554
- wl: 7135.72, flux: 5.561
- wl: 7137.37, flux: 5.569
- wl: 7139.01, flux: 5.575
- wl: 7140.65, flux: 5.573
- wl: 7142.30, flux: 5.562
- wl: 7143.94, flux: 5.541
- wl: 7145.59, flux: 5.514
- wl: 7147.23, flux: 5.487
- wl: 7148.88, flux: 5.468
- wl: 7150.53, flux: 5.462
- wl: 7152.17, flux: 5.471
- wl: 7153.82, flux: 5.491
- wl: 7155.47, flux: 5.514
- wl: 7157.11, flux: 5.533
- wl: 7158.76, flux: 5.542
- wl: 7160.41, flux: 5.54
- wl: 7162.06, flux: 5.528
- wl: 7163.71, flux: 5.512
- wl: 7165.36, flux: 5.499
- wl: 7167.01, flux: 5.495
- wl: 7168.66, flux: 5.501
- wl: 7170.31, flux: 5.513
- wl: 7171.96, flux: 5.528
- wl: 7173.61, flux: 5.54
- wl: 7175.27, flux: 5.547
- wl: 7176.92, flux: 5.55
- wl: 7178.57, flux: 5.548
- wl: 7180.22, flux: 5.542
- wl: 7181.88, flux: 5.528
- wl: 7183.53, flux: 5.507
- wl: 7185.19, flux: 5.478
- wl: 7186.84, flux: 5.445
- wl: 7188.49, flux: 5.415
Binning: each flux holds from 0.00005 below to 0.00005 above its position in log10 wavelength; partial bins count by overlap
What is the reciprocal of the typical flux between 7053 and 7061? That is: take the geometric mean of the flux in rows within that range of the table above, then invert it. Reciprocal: 0.177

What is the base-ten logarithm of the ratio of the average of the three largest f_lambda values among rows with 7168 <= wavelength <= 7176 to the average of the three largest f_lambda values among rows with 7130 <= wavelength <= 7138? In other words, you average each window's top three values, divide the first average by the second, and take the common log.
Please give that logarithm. -0.002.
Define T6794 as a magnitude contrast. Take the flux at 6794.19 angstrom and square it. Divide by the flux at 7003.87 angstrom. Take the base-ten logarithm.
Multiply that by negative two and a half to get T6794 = -1.98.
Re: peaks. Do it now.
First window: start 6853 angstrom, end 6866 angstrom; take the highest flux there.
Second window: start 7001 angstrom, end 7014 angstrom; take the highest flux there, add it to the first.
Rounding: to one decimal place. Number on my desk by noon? 11.5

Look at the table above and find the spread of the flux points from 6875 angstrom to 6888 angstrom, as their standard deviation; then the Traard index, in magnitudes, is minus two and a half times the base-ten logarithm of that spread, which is 4.5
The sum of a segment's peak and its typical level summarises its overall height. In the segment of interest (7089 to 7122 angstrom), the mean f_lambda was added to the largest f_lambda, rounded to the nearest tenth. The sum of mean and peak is 11.4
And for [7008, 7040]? 11.3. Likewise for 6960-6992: 11.6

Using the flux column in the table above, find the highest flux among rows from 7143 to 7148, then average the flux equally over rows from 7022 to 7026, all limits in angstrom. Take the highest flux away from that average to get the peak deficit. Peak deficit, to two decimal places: 0.10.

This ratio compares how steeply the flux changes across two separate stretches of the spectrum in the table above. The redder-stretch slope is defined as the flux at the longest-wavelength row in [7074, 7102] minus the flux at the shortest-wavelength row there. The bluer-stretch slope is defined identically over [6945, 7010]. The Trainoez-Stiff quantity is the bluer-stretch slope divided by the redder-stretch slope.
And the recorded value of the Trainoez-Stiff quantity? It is -2.2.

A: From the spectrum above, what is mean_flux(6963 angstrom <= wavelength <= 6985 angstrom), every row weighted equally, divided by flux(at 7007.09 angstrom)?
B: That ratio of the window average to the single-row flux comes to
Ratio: 1.01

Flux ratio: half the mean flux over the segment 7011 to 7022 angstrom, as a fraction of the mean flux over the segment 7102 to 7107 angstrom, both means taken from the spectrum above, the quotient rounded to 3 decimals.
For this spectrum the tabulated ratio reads 0.496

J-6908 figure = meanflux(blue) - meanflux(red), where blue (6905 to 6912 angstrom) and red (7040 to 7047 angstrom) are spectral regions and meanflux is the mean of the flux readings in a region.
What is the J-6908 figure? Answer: 0.20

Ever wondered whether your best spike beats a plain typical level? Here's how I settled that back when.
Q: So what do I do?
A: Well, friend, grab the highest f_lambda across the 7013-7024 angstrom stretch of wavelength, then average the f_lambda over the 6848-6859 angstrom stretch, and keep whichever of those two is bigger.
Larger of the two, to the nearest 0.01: 5.80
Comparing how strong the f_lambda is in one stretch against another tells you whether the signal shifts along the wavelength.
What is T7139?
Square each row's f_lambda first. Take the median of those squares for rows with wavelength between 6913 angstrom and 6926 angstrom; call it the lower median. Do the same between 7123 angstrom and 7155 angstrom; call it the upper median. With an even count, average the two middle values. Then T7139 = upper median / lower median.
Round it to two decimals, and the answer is 0.93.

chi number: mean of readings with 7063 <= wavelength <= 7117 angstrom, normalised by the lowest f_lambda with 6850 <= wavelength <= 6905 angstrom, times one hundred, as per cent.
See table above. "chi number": 97.6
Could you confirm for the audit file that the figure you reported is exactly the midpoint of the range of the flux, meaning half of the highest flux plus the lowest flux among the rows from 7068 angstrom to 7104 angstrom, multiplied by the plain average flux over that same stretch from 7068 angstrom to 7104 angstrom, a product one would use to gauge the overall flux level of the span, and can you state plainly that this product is 31.7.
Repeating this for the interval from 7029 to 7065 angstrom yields 31.7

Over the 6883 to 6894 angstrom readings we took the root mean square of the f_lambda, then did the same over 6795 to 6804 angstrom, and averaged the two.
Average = 5.86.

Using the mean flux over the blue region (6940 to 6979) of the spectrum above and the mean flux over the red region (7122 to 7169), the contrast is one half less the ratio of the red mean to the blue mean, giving -0.459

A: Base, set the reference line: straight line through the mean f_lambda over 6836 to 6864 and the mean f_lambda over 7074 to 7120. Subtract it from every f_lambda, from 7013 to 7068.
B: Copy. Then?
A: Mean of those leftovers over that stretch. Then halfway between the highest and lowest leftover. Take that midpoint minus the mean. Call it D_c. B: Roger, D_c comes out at -0.010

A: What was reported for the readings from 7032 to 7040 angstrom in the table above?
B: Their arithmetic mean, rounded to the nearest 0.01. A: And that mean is 5.61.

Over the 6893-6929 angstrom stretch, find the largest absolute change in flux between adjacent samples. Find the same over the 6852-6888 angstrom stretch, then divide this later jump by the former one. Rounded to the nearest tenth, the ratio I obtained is 1.5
